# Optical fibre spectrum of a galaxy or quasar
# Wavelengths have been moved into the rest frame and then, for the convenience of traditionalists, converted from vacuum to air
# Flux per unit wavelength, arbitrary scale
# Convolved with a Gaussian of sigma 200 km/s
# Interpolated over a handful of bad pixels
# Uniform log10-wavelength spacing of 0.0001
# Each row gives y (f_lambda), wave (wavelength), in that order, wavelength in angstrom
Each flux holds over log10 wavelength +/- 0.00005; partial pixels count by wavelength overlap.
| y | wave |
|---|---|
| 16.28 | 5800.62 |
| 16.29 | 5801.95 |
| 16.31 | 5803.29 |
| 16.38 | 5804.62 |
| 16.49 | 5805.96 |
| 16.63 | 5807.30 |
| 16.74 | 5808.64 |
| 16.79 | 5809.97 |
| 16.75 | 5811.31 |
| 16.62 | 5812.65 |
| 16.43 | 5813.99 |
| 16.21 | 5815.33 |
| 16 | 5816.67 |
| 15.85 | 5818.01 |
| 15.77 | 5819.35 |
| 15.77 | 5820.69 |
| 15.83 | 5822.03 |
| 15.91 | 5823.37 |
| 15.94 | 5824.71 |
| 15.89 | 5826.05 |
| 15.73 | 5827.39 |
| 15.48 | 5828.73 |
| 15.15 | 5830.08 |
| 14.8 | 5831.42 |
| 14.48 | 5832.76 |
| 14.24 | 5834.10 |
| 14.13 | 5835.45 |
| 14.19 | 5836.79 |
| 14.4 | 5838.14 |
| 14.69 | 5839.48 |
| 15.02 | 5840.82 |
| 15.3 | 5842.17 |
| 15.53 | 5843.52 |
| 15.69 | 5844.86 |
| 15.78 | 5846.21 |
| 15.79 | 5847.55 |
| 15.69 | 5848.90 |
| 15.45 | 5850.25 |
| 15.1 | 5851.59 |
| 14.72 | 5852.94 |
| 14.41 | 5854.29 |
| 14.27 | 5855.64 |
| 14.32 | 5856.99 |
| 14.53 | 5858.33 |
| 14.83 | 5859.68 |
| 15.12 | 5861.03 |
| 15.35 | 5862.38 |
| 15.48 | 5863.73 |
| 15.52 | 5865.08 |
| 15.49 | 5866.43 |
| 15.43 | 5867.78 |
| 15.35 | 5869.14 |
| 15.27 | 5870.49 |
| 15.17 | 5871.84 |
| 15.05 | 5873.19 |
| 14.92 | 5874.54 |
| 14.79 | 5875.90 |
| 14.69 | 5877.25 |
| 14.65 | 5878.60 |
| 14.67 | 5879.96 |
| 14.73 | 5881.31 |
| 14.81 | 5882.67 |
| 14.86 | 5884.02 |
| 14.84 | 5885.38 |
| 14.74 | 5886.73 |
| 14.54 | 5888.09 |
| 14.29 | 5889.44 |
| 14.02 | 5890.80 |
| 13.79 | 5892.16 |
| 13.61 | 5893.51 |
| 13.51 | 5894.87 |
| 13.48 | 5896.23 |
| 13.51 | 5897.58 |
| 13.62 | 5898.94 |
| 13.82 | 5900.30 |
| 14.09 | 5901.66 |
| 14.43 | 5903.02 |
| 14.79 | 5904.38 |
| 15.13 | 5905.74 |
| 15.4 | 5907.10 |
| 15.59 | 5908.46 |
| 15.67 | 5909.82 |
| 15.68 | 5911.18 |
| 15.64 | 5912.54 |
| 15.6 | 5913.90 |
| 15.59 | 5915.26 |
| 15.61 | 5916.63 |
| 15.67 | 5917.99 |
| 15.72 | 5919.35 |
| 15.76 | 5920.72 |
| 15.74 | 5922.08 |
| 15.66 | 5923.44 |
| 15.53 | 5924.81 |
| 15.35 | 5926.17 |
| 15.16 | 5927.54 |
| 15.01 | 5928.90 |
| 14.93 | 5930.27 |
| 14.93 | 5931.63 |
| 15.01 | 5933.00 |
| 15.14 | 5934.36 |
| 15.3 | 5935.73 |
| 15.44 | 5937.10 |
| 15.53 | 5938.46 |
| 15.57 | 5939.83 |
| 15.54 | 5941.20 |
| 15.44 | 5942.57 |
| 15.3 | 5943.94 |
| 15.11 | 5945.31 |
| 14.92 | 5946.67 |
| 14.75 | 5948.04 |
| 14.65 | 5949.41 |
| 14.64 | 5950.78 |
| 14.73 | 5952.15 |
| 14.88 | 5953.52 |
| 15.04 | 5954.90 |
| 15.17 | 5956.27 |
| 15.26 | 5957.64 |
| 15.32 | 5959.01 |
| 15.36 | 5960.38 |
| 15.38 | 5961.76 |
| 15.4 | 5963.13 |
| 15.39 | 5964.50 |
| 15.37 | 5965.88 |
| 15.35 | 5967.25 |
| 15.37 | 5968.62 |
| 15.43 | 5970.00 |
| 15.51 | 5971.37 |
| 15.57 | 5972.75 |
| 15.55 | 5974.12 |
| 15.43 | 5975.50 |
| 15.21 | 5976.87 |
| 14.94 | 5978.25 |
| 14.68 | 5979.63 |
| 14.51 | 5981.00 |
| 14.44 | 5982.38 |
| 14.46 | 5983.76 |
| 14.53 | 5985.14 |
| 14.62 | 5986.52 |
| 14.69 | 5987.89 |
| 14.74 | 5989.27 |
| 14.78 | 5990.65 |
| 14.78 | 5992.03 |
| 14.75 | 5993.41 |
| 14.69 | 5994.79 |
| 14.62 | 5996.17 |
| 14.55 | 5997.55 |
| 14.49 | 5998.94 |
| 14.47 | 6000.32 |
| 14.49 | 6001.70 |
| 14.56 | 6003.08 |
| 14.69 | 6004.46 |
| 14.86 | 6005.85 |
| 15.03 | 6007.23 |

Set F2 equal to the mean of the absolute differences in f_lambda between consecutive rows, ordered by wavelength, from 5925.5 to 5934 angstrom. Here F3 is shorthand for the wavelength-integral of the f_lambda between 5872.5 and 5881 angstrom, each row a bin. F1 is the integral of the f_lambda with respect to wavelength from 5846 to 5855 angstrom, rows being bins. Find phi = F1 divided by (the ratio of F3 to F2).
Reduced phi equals 0.11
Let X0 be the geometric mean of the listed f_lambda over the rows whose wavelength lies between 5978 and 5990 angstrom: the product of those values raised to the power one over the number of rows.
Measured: 14.6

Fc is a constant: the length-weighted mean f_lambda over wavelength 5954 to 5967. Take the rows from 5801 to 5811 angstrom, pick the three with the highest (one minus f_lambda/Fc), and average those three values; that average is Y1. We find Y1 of -0.07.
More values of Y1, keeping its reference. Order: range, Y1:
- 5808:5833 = 0.03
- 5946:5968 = 0.04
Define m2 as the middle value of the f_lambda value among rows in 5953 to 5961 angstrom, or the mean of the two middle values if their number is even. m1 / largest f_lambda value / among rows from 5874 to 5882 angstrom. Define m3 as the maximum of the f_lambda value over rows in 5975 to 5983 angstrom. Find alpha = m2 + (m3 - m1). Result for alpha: 15.7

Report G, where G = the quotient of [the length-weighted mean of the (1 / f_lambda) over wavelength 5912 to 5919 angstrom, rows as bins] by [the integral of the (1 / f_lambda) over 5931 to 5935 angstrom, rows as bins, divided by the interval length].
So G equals 0.96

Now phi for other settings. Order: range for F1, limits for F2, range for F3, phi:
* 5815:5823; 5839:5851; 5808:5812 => 0.34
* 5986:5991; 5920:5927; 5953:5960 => 0.07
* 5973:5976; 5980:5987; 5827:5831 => 0.05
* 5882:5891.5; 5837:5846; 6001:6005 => 0.61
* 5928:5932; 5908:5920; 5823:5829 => 0.02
